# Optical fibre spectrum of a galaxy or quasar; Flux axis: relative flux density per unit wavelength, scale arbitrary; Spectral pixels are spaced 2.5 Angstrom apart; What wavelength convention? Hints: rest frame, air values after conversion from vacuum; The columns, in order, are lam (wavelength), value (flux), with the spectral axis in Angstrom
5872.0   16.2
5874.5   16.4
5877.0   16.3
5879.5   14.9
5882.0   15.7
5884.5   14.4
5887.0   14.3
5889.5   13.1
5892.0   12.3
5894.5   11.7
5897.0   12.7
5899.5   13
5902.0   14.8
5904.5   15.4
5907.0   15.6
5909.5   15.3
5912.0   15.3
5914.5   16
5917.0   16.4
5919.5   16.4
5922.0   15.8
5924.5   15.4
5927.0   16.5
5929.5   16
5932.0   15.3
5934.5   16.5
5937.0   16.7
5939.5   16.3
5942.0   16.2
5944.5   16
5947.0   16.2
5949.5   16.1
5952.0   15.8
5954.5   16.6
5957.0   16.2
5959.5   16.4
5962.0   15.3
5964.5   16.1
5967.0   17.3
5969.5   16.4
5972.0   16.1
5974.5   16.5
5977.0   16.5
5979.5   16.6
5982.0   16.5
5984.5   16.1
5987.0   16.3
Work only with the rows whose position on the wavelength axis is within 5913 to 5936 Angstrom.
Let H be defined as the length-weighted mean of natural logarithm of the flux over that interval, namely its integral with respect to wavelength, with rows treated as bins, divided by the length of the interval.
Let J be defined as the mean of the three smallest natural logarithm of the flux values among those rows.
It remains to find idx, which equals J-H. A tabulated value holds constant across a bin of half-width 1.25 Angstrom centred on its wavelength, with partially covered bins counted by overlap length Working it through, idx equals -0.033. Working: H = 2.77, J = 2.74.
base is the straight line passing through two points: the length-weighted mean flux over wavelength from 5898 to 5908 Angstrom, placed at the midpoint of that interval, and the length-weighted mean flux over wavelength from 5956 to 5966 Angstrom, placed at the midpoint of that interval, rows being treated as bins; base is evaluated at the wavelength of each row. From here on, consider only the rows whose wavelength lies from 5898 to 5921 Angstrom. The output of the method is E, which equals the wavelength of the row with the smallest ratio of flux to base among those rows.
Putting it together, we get 5899.5 Angstrom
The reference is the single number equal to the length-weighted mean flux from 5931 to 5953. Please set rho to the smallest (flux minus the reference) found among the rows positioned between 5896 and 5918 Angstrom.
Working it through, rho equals -3.4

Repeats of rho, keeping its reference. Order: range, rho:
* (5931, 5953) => -0.8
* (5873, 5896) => -4.4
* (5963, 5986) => 0.0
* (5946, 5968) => -0.8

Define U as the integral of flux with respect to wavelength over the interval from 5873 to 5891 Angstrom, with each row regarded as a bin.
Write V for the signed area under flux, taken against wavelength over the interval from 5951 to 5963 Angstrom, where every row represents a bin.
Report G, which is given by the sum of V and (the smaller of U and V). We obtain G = 386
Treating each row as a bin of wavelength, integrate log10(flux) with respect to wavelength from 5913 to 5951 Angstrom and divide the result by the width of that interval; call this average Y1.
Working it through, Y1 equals 1.21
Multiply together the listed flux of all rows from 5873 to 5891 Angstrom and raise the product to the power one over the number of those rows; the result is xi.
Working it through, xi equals 15.0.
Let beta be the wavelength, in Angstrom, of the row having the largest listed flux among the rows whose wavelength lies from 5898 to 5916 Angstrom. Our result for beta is 5914.5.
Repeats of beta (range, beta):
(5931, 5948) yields 5937.0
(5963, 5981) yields 5967.0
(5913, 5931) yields 5927.0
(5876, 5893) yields 5877.0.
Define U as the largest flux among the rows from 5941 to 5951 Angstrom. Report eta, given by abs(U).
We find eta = 16.2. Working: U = 16.2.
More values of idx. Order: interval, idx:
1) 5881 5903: -0.096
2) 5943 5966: -0.025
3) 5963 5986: -0.021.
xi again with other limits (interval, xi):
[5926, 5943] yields 16.2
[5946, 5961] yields 16.2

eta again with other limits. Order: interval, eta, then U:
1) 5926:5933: 16.5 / 16.5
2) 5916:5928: 16.5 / 16.5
